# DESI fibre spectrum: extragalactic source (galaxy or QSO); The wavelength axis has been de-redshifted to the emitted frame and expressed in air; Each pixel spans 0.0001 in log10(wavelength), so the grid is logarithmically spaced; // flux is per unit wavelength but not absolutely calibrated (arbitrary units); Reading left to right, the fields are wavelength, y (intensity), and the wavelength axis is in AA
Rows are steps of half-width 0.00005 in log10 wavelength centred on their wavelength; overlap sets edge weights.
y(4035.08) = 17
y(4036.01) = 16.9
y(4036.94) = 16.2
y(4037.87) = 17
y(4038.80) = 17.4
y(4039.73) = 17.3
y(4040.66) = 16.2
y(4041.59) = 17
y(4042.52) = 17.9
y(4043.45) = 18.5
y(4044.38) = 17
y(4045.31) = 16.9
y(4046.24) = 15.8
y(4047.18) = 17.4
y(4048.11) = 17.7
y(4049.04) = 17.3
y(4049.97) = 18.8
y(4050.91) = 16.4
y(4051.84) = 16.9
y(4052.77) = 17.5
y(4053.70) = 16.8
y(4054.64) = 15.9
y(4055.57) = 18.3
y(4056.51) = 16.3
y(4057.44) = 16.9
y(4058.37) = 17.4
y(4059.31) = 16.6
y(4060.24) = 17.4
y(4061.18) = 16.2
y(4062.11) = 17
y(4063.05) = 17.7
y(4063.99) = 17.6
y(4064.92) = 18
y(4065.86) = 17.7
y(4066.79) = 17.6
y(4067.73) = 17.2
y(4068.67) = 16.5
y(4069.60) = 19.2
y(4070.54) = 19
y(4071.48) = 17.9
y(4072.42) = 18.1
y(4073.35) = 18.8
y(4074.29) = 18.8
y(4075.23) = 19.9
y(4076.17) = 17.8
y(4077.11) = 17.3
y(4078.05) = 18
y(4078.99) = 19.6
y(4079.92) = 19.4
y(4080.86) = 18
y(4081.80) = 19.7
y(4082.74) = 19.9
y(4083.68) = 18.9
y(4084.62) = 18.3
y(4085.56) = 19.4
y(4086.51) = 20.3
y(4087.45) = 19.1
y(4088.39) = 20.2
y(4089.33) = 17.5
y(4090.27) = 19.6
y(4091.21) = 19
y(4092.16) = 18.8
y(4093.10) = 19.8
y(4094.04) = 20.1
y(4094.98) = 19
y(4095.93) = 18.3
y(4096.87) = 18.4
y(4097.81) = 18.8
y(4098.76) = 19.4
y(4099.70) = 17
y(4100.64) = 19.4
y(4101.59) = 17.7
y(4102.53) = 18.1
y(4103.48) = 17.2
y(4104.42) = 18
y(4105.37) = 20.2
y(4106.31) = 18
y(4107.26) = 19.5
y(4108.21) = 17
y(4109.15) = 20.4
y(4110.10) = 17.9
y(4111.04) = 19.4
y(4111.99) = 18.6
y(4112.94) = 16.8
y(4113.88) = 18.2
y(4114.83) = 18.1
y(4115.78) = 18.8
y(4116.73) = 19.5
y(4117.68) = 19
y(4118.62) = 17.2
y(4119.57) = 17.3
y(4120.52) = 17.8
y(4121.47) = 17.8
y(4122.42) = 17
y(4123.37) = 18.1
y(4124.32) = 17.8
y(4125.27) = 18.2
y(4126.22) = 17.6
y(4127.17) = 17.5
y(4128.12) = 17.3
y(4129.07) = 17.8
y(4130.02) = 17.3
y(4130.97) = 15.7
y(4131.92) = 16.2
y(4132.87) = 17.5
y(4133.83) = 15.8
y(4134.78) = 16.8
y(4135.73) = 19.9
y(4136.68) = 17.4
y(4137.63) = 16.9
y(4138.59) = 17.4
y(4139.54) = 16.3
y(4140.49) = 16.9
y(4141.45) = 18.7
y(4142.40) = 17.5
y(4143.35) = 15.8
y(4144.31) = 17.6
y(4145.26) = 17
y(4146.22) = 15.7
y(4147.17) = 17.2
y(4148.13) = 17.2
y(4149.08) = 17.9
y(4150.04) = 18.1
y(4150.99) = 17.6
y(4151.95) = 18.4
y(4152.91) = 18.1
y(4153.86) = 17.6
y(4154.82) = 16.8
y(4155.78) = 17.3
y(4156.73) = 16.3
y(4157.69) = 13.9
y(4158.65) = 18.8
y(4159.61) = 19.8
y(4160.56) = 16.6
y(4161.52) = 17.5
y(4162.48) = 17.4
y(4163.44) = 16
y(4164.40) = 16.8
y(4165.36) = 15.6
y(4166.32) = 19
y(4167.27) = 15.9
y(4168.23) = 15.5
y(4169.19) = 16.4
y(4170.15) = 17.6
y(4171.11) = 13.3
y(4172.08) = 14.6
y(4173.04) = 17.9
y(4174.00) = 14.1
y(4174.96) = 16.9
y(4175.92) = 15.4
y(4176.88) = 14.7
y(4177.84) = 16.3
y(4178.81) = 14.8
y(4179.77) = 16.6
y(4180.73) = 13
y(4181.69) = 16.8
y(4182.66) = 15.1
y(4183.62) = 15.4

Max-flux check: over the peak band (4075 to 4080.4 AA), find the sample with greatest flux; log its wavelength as 4075.23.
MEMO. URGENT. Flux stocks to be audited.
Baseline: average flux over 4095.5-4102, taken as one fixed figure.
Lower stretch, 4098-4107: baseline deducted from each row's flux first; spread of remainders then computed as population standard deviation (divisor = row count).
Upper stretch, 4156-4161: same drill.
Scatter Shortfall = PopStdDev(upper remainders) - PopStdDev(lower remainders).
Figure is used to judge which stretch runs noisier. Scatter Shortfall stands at 1.0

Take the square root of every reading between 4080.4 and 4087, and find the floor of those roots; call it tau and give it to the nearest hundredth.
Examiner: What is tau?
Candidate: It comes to 4.24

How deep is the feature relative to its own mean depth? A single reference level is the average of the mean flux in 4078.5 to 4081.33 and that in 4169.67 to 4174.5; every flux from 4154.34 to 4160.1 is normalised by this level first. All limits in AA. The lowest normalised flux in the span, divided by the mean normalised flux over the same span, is 0.810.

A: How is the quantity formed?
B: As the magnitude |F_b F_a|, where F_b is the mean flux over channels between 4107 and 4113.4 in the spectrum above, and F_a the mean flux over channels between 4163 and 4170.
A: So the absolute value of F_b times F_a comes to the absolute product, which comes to 305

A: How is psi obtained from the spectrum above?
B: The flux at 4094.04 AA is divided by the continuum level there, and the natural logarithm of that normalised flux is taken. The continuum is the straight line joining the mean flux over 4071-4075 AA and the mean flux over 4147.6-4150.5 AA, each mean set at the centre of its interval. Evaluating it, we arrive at 0.10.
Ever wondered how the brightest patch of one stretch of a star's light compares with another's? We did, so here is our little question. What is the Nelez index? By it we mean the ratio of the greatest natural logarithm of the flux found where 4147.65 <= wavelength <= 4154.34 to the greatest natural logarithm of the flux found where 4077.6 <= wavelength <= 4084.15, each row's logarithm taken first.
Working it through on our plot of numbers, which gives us 0.97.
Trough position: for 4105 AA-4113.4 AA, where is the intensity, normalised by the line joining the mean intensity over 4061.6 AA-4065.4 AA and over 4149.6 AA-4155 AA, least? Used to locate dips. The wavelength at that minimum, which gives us 4112.94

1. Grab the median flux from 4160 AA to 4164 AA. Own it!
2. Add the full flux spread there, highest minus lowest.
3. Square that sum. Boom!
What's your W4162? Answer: 342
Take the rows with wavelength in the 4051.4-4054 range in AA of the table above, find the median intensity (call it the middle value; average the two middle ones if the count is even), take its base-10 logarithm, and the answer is 1.23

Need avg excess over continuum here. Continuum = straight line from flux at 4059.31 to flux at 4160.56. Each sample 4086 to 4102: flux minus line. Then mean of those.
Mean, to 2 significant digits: 2.4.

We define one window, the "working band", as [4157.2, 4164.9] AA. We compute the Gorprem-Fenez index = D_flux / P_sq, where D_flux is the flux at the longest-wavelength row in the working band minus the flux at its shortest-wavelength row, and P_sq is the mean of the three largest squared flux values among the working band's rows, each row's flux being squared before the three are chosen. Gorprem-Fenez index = 0.0083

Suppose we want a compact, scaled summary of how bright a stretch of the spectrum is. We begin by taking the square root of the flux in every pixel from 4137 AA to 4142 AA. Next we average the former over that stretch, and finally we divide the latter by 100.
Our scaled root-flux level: 0.0415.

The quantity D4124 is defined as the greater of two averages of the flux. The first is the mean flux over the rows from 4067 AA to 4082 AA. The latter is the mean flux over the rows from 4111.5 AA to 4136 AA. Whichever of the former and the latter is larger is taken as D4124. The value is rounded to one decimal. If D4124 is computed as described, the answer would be 18.4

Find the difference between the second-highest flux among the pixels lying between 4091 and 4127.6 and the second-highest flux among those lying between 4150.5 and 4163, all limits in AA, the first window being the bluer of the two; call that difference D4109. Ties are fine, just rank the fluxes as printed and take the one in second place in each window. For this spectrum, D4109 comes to 1.4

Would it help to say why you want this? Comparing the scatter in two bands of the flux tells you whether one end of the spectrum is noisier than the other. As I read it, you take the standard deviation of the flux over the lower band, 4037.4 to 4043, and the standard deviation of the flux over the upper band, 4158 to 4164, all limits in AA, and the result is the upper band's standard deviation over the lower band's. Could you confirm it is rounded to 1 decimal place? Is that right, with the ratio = 2.5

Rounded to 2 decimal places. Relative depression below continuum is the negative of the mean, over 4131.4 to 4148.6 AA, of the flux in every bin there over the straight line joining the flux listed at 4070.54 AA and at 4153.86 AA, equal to -0.96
